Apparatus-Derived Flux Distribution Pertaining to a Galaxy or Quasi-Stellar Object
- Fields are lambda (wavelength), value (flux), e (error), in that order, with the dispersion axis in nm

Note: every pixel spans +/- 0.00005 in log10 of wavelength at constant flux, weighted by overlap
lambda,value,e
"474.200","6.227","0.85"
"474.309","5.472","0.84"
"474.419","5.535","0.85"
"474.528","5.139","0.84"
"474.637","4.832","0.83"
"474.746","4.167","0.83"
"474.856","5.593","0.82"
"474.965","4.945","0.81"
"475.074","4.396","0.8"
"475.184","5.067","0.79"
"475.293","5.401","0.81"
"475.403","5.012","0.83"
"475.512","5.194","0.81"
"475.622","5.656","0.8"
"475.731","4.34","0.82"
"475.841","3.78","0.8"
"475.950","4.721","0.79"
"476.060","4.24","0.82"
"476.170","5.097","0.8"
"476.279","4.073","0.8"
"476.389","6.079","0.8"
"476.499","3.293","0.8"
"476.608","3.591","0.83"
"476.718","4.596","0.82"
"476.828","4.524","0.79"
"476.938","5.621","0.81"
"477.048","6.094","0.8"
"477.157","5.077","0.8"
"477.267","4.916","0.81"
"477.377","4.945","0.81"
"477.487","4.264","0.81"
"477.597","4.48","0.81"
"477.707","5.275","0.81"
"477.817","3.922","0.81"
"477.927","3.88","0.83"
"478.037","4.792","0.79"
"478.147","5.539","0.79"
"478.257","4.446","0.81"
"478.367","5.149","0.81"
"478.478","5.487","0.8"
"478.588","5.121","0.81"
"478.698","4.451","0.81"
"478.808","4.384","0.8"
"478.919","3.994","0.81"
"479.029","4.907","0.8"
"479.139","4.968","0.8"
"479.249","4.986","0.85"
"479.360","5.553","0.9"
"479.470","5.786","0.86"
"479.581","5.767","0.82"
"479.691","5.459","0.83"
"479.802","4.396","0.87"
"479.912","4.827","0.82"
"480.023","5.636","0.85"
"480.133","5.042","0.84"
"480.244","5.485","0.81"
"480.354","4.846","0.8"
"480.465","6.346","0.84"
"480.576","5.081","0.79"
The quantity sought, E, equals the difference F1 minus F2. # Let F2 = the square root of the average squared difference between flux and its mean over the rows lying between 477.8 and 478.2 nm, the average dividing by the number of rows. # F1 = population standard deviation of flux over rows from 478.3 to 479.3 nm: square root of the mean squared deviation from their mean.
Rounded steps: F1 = 0.44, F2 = 0.69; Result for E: -0.25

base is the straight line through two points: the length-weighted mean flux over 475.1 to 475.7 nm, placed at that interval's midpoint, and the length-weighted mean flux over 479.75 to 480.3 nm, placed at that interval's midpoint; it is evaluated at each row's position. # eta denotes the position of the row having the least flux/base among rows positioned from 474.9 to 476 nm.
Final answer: 475.841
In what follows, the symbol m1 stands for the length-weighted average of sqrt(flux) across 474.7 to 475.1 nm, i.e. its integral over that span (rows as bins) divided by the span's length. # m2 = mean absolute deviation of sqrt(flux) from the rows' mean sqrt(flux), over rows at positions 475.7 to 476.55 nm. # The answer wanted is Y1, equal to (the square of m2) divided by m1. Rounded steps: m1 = 2.19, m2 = 0.148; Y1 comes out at 0.0099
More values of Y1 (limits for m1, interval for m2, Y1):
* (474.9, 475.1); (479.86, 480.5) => 0.0044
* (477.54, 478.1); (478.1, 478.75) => 0.0037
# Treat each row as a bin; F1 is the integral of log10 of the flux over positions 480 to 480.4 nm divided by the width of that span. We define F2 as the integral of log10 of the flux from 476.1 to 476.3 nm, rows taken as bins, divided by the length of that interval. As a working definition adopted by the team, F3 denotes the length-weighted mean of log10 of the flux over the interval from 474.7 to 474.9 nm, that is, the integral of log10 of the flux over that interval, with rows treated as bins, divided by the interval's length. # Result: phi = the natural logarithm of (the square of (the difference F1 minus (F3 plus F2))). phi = -0.93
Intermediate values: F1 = 0.719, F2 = 0.67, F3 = 0.68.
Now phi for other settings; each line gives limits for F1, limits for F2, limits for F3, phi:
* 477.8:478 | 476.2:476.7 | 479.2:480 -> -0.59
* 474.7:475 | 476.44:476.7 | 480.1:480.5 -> -1.02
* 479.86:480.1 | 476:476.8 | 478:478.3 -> -0.97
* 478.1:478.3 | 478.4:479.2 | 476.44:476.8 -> -1.14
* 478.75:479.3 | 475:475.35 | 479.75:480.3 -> -0.62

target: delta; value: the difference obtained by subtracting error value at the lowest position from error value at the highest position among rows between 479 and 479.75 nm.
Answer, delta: 0.030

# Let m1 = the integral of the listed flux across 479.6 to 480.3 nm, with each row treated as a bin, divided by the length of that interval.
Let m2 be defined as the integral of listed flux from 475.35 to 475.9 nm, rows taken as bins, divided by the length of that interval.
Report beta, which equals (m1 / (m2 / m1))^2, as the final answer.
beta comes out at 31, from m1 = 5.18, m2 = 4.8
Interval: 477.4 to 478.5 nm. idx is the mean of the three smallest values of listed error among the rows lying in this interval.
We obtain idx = 0.793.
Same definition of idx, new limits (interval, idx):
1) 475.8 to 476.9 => 0.793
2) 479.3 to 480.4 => 0.810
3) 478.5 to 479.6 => 0.800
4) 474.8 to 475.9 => 0.797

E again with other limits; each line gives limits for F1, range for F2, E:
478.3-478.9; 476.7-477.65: -0.13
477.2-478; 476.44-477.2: -0.44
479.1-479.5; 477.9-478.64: -0.19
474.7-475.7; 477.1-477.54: 0.16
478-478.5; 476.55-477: -0.30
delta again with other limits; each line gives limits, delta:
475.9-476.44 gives 0.010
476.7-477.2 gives -0.020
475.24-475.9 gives -0.010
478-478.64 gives 0.020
